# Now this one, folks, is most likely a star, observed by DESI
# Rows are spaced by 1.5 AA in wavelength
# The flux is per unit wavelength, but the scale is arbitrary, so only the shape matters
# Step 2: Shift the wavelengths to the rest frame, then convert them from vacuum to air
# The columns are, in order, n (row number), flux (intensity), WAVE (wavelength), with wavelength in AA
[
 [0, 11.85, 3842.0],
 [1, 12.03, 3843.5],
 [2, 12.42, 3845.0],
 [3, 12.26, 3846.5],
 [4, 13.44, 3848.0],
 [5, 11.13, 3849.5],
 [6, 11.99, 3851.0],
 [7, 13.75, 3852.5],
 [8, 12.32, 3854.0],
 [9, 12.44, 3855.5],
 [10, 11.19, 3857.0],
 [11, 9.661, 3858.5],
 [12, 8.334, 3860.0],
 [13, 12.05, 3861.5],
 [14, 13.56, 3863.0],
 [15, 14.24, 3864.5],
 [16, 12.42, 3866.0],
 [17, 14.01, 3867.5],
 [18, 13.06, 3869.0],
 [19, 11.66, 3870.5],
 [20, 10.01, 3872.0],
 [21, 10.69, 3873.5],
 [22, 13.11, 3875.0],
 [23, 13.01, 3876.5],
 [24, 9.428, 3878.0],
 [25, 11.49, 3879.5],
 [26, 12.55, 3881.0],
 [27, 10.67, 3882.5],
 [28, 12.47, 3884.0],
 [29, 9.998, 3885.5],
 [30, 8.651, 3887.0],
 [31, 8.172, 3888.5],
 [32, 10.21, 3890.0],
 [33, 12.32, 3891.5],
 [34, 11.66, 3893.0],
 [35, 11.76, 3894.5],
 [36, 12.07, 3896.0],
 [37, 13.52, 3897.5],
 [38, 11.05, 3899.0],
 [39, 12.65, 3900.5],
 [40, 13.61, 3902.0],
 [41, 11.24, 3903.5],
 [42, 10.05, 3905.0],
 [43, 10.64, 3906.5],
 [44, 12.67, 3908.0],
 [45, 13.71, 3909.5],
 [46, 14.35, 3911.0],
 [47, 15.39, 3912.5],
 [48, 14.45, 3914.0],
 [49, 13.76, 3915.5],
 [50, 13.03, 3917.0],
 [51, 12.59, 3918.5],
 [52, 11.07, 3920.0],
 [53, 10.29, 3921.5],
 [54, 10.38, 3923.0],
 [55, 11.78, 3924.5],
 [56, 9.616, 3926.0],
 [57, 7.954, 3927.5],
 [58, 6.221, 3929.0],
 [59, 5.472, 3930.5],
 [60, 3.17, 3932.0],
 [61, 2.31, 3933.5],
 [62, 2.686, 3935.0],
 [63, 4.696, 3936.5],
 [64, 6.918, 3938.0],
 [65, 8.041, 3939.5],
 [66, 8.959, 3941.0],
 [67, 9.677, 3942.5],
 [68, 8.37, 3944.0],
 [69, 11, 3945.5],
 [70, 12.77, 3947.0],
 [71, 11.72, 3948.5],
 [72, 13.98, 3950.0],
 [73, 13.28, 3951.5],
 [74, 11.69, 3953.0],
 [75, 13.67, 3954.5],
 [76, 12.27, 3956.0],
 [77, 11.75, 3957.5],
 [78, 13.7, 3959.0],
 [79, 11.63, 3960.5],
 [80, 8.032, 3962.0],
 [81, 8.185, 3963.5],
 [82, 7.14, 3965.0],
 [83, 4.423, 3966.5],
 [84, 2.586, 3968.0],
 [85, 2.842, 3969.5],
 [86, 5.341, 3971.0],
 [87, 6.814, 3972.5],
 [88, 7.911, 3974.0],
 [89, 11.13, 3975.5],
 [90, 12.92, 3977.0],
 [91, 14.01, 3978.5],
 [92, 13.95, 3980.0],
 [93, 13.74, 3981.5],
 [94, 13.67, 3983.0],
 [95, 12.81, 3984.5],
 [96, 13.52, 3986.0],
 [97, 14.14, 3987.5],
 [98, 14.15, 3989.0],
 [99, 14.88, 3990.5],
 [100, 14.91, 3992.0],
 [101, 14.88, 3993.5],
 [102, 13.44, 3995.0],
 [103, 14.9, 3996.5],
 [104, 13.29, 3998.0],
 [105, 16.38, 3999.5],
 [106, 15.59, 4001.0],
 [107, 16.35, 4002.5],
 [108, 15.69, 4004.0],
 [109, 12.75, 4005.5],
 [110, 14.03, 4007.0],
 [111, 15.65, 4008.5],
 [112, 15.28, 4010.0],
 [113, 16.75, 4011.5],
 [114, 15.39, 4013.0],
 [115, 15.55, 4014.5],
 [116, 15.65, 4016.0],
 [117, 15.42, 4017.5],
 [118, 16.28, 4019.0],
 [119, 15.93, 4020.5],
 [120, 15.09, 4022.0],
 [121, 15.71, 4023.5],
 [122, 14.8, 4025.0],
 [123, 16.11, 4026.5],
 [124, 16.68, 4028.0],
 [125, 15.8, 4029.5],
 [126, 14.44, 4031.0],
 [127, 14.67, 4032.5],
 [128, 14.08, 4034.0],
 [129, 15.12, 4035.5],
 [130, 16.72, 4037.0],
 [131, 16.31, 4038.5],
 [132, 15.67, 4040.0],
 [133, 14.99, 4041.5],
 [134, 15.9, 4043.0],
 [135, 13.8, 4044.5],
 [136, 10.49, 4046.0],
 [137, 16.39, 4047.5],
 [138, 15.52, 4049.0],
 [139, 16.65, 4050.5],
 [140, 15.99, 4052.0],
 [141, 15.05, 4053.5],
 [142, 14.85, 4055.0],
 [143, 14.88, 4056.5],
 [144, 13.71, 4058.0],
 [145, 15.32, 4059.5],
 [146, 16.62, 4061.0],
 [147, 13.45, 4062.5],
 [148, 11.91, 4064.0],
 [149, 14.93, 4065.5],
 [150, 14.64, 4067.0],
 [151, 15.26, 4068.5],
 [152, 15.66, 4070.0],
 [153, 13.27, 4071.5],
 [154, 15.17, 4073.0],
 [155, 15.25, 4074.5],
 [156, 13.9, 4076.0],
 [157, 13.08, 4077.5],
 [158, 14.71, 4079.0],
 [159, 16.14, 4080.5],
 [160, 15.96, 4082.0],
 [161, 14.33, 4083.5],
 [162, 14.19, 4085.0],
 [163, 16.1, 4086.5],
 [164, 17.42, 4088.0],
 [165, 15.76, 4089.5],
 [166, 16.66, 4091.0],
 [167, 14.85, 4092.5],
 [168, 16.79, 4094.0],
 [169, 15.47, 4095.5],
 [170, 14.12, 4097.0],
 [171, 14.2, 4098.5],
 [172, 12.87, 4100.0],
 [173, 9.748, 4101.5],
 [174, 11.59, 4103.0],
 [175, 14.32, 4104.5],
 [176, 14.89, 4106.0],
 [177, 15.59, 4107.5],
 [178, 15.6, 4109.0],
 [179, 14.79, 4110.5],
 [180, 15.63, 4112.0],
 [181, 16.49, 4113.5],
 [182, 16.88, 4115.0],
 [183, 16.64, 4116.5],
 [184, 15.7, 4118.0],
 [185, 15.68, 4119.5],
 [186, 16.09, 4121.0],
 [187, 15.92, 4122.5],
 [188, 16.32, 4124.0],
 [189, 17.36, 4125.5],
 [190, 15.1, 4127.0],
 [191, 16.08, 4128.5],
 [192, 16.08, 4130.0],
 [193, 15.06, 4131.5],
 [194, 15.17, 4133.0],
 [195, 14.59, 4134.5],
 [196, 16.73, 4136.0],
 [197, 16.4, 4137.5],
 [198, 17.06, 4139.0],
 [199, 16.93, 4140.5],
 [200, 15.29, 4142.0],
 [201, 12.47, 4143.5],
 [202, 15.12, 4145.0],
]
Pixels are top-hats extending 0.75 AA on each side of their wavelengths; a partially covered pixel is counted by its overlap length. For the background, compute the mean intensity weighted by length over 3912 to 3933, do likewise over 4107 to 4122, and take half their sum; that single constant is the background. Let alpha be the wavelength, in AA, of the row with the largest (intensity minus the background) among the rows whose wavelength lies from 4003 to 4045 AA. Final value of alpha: 4011.5 AA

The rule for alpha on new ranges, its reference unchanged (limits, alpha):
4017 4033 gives 4028.0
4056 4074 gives 4061.0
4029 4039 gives 4037.0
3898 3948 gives 3912.5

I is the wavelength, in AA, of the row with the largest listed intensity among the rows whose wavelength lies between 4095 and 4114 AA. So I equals 4113.5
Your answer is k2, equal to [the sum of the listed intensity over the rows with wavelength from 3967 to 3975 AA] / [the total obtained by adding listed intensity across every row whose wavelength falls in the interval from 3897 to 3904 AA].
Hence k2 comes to 0.41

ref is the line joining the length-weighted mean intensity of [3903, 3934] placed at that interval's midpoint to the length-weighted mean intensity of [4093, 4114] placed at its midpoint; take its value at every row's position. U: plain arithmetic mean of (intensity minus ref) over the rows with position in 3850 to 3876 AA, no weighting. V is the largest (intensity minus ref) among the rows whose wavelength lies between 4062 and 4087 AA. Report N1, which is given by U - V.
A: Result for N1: 0.4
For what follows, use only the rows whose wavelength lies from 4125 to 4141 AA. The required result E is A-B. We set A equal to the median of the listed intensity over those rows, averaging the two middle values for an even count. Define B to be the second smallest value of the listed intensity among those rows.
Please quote 1.0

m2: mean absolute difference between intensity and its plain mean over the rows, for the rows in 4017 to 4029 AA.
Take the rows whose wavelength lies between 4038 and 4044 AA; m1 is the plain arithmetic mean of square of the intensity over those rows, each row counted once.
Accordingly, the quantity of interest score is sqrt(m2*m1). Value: 11.1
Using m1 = 247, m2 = 0.5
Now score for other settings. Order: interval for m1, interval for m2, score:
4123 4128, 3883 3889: 19.3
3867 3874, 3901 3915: 14.9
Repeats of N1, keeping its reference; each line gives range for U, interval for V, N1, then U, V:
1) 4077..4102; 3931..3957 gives -2.1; 0.7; 2.8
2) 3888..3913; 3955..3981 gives -0.4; 1.9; 2.3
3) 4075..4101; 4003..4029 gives -3.3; 1.0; 4.3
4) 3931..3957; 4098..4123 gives -4.2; -1.9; 2.2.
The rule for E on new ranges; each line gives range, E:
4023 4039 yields 1.3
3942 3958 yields 2.1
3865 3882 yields 2.4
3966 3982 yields 5.1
